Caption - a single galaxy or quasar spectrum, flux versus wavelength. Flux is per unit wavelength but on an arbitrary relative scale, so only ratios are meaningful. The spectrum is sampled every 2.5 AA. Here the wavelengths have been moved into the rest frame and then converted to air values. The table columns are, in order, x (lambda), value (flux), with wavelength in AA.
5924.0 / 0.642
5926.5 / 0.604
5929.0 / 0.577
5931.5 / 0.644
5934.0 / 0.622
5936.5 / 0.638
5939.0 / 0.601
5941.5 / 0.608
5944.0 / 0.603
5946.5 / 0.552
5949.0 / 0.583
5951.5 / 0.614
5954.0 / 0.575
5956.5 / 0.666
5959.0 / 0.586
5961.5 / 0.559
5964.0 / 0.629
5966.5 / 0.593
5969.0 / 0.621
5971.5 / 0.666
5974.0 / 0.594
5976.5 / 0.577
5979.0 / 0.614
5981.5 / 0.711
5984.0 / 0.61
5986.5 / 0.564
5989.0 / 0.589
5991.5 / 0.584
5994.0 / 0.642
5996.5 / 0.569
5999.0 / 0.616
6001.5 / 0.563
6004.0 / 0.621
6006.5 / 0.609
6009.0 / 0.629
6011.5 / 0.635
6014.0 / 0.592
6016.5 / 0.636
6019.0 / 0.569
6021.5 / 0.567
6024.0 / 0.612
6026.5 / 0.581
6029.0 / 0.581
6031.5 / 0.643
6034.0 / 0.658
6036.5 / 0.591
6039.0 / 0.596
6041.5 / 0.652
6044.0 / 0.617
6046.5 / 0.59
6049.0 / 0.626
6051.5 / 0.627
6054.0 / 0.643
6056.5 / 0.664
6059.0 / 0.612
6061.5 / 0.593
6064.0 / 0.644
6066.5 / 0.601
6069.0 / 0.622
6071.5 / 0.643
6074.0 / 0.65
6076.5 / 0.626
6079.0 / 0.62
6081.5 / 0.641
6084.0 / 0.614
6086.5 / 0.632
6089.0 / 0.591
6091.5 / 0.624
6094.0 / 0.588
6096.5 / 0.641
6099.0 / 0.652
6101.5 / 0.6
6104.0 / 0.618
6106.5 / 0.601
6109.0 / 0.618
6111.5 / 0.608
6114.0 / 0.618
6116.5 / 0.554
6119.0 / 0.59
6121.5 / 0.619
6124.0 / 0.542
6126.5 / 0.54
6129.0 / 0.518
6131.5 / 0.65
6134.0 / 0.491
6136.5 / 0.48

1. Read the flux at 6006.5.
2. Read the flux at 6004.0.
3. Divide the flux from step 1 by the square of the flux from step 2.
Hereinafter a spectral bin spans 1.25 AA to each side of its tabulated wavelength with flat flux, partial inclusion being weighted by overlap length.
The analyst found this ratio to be 1.58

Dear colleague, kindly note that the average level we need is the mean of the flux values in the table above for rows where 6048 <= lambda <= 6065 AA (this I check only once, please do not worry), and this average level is 0.630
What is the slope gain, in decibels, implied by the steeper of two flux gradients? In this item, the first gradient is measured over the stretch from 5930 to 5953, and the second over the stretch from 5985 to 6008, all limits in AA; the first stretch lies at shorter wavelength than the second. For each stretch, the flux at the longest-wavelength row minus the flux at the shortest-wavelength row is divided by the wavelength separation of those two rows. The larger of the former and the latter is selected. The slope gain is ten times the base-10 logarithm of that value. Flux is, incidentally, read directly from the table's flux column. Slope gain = -26.5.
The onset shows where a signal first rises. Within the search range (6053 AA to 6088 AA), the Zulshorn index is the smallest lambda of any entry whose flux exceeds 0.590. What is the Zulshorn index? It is 6054.0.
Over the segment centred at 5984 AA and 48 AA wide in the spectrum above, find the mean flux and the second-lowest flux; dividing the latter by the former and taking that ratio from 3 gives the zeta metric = 2.07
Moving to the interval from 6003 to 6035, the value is 2.07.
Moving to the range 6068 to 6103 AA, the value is 2.05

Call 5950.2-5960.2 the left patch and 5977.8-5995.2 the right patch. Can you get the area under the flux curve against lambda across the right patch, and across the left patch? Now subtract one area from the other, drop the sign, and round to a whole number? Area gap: 5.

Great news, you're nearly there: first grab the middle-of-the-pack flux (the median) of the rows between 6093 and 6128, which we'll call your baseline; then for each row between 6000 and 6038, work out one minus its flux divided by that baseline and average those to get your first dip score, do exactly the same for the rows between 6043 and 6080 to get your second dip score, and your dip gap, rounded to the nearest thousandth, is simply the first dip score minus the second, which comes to 0.032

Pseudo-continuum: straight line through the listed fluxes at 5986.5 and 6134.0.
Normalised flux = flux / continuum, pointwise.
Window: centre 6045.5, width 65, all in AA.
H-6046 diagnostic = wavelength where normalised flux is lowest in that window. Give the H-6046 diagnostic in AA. 6021.5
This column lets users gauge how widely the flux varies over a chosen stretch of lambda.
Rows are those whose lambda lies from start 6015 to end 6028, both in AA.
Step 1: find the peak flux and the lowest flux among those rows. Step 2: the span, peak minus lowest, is 0.069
